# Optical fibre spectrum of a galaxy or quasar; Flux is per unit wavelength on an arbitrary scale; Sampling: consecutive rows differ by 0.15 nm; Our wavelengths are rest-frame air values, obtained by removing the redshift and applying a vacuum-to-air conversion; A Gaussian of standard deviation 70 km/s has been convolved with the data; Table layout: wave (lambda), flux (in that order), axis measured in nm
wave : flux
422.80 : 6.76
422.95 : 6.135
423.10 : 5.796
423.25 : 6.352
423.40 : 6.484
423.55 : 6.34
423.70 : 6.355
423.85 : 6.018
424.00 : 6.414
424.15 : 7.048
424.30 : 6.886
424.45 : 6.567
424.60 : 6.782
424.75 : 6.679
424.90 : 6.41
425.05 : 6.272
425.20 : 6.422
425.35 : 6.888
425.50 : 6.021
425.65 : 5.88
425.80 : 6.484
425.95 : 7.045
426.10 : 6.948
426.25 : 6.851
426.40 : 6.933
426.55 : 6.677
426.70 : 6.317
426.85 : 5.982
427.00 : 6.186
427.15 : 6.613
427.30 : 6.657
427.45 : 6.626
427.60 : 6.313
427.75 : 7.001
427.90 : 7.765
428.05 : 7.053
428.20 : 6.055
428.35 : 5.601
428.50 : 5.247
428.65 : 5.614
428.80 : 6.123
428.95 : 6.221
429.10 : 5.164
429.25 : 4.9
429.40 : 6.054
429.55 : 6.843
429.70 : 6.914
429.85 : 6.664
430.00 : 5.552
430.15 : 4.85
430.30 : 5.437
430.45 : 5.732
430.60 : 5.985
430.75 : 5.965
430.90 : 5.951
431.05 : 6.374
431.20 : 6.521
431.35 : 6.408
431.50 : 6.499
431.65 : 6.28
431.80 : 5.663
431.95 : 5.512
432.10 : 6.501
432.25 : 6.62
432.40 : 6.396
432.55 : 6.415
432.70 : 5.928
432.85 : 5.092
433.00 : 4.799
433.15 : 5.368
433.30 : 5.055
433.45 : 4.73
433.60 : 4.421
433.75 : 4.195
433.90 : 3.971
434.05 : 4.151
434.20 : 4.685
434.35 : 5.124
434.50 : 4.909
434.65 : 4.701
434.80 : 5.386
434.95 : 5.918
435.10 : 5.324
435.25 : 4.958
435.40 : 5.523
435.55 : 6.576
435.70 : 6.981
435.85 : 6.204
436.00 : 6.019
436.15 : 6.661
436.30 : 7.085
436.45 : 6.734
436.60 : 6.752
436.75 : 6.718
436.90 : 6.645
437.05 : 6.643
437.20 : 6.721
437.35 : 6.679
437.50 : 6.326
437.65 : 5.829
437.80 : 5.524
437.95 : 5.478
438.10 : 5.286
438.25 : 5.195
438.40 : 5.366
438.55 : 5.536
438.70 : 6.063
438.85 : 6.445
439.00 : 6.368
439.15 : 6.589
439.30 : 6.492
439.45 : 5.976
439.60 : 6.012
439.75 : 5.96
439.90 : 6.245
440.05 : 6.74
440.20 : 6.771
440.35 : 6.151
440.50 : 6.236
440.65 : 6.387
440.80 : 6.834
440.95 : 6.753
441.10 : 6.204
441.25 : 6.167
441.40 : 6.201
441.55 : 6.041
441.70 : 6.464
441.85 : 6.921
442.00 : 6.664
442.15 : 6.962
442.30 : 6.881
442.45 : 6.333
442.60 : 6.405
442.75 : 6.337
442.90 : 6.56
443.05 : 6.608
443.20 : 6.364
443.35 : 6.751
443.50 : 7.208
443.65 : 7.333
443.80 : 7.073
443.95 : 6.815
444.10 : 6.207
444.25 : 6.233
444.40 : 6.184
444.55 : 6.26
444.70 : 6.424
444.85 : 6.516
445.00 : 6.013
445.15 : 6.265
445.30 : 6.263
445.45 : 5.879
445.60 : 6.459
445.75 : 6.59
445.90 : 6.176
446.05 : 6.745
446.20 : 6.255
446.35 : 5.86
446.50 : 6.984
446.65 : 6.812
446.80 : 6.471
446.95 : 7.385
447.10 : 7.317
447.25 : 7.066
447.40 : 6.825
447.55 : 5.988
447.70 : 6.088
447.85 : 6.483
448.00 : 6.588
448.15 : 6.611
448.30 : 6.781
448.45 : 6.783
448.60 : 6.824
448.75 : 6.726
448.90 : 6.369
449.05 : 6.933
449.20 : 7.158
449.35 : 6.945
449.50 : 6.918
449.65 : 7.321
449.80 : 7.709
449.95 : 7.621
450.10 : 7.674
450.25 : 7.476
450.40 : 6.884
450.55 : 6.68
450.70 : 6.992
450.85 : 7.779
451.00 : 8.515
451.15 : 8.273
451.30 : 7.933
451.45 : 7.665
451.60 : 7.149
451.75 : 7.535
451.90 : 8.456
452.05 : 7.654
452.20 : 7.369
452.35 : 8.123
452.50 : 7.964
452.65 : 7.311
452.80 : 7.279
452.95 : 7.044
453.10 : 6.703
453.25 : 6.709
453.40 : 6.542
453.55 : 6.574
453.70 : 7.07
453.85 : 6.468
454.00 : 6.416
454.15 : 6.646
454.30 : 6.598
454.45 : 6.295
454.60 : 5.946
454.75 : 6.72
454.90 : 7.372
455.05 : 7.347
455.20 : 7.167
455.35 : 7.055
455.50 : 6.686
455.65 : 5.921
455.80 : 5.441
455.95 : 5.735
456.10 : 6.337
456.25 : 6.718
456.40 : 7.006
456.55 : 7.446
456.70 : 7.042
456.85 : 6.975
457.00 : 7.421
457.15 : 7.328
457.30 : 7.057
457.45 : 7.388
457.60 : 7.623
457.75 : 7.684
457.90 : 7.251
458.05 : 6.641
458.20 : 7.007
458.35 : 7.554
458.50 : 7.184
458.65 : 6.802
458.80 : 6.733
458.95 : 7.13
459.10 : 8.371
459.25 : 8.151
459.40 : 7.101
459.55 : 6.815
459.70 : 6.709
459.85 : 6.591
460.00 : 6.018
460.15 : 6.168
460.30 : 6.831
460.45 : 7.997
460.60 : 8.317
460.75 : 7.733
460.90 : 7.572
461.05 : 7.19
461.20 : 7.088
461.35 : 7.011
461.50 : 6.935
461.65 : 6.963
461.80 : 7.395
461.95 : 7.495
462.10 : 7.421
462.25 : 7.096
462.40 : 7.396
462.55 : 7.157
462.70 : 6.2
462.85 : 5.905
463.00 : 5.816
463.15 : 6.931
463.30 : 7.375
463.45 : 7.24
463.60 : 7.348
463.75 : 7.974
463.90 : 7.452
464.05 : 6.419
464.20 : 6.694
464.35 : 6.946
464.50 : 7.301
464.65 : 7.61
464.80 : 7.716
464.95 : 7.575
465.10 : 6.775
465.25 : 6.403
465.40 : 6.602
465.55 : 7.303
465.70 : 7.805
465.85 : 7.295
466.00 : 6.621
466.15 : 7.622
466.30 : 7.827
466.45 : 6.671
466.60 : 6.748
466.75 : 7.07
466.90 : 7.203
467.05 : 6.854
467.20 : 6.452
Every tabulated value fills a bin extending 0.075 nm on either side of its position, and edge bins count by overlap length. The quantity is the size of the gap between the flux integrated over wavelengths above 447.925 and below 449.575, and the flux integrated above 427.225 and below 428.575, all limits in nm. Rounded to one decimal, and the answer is 2.4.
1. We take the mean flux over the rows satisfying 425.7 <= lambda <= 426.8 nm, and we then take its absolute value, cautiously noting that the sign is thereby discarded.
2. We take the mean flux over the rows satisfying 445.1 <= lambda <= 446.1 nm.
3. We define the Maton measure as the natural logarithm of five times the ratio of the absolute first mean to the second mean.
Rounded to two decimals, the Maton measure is 1.67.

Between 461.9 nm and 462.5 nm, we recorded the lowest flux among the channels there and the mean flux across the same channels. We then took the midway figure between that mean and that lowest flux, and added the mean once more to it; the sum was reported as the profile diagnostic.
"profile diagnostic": 14.6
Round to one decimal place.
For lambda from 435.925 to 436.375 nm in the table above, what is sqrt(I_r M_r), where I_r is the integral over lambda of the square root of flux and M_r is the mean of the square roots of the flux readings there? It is 1.7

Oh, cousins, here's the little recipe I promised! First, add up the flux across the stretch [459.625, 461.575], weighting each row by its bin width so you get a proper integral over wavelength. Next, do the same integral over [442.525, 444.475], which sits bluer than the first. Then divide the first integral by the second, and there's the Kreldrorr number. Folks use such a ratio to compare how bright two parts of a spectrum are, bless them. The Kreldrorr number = 1.07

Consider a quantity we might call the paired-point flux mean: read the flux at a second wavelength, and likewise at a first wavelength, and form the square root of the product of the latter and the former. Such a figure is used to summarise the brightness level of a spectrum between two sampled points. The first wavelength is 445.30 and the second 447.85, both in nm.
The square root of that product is 6.37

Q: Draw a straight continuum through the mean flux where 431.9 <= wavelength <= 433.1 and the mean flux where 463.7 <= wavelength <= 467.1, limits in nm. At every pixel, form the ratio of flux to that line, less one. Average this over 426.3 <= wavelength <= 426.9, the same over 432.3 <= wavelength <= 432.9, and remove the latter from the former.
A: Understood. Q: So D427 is 0.13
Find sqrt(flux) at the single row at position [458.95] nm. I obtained 2.67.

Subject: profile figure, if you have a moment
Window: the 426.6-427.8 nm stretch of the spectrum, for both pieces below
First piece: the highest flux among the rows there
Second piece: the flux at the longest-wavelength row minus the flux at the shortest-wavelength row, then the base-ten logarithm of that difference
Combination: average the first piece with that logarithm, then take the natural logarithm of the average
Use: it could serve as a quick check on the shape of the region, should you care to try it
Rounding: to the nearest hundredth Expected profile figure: 1.23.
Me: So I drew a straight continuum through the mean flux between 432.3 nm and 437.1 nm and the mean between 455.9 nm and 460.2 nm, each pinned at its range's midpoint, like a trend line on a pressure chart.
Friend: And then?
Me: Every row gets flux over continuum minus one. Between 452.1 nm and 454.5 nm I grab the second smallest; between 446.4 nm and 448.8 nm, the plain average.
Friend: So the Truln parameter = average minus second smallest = 0.11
